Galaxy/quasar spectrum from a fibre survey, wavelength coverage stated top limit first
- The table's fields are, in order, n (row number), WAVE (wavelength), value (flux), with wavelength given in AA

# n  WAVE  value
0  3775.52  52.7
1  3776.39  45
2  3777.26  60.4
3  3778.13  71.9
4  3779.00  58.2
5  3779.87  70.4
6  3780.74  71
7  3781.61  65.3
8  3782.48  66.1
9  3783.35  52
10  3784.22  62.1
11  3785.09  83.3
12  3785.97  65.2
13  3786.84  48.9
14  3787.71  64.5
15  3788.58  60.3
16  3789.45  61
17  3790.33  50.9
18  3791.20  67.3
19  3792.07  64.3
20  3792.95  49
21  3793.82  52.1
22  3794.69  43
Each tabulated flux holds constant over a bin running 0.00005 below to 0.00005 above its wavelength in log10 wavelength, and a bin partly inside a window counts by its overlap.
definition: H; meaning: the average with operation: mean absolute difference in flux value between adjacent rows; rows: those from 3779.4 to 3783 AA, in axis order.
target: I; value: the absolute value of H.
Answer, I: 2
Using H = 2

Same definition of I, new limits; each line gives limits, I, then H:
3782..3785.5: 15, 15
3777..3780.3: 12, 12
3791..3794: 7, 7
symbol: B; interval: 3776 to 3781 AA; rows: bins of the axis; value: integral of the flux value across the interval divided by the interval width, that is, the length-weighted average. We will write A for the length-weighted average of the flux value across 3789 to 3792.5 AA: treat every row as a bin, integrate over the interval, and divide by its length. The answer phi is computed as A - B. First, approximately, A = 61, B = 62.7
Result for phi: -2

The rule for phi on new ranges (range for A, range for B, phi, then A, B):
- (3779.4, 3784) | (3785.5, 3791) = 6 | 65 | 58.9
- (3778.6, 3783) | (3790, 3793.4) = 8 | 66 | 58.1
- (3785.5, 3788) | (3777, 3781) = -7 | 59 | 66.4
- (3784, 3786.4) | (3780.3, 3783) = 4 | 71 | 67.1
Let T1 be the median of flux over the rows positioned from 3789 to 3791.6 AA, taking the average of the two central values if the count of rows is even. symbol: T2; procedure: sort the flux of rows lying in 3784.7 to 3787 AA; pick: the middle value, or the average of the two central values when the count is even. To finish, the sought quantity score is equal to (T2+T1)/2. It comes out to 63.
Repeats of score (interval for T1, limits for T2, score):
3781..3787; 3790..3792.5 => 65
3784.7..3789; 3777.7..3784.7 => 65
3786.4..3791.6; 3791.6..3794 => 56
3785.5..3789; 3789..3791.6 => 62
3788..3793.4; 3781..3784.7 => 62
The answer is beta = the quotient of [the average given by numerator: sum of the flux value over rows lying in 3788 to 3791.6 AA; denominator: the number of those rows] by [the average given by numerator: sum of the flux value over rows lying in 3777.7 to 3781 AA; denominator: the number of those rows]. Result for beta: 0.88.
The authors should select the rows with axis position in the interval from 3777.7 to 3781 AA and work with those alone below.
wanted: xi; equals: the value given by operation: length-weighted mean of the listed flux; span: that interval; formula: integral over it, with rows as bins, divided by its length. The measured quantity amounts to 67.7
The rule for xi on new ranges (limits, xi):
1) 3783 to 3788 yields 62.8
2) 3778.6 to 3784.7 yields 63.8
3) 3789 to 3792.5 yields 60.9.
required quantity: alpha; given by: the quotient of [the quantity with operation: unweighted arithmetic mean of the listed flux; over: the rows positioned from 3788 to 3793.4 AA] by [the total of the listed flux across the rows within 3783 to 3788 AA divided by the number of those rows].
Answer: 0.94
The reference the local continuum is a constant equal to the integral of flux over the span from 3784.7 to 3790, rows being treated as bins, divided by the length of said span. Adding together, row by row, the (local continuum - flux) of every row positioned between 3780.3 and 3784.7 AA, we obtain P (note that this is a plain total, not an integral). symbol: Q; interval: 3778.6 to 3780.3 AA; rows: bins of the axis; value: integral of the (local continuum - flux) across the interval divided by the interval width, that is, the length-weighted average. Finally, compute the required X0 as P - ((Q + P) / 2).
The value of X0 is 1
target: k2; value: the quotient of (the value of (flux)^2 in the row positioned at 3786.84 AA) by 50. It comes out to 48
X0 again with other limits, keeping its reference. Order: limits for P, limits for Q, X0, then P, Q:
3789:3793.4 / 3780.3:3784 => 12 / 24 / 0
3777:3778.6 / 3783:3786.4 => -1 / -6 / -3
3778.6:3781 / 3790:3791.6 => -7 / -10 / 4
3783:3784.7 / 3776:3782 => 6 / 13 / 0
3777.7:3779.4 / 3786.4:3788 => -5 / -3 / 7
